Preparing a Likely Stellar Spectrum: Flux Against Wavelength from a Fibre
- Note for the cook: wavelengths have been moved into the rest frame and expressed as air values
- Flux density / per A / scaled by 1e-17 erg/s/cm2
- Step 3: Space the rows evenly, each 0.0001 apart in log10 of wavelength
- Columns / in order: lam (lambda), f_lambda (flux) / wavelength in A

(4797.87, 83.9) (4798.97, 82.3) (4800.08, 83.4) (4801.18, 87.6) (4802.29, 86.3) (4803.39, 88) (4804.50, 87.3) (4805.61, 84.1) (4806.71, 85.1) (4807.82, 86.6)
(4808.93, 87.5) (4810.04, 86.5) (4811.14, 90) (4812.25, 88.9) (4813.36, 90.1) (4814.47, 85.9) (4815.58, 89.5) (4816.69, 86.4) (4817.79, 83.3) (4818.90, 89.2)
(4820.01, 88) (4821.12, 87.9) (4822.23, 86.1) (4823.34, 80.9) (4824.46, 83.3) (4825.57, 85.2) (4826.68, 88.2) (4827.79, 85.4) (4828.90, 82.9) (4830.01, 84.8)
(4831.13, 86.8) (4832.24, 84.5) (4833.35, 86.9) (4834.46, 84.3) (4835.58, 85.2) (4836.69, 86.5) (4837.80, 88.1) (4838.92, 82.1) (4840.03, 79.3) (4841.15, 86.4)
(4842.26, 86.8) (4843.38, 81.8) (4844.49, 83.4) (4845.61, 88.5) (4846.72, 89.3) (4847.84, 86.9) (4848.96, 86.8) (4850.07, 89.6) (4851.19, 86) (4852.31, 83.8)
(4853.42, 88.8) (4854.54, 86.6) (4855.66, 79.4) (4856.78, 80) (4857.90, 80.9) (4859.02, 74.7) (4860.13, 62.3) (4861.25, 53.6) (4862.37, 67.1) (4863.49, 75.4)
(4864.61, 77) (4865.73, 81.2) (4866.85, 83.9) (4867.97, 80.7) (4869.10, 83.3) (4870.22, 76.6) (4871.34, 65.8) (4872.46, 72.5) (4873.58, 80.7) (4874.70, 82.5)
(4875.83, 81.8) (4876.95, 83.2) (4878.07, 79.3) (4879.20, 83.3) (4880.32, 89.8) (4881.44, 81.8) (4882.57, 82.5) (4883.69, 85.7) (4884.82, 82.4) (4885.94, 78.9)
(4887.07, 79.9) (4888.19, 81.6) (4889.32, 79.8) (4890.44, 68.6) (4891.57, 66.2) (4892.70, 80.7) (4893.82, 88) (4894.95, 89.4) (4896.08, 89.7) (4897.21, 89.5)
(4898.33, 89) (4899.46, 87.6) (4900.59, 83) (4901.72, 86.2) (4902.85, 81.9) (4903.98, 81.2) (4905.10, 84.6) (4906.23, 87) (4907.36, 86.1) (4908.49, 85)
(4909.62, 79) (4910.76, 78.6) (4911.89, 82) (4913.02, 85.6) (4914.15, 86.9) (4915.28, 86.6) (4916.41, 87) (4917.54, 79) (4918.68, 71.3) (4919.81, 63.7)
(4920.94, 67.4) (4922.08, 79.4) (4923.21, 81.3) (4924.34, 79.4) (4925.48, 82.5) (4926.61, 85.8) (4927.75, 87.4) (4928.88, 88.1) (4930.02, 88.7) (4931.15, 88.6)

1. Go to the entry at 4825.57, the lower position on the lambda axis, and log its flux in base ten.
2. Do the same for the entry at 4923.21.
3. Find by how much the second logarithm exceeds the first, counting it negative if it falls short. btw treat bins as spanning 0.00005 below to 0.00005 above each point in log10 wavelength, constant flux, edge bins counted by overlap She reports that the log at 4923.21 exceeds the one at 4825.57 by -0.020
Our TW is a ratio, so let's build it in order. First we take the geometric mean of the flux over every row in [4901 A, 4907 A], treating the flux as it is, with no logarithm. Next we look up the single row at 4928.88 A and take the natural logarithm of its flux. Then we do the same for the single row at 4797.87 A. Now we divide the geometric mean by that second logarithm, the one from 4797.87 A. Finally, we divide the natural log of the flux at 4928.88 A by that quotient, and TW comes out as 0.236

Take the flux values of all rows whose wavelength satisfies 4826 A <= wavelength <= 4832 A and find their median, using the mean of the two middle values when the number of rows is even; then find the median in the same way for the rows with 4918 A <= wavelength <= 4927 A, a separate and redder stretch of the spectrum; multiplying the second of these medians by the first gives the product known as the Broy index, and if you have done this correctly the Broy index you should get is 6781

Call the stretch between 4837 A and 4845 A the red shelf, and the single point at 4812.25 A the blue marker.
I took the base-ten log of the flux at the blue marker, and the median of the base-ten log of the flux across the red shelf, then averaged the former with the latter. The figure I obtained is 1.94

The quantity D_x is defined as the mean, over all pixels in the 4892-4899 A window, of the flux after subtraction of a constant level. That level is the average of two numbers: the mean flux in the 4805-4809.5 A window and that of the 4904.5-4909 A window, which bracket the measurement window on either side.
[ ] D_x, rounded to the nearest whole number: 2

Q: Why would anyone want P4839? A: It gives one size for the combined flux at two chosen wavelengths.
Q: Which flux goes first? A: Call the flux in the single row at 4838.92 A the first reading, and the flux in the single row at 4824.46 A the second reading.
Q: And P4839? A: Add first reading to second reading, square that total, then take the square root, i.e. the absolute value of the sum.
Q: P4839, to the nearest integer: 165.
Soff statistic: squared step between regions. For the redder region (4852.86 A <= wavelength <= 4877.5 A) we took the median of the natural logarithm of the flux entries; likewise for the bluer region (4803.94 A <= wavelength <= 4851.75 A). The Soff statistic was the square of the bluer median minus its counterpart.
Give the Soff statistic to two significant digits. 0.0054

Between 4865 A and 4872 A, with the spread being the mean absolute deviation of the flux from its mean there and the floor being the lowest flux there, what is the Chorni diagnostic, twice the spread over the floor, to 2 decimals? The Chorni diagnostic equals 0.15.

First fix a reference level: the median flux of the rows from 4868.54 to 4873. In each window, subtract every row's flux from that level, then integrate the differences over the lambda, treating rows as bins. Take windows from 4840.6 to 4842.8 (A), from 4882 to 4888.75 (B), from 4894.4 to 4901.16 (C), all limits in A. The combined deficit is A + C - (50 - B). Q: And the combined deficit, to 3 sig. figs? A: -217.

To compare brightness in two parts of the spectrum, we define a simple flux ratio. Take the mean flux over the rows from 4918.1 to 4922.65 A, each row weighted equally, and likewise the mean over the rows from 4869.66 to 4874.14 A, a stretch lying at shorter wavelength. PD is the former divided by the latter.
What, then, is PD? 0.95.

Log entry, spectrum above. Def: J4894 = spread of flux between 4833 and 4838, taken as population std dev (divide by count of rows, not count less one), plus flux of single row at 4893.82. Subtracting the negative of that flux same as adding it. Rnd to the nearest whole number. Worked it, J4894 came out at 89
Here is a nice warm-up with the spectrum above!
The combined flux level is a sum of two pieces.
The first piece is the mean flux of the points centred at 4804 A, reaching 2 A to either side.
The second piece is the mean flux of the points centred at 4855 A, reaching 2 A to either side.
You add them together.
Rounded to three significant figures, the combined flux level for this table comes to 170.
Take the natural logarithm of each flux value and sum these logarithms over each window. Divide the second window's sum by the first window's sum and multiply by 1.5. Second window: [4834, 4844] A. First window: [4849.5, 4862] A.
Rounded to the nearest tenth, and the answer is 1.3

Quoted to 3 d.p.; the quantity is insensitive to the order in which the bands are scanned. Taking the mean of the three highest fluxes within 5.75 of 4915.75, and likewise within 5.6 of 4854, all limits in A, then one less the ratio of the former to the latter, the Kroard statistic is 0.018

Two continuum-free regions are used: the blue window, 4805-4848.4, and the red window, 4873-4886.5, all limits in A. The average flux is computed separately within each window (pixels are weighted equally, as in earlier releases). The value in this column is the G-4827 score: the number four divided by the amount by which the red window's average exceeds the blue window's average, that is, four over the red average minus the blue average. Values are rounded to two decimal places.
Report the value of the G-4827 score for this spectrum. -1.21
